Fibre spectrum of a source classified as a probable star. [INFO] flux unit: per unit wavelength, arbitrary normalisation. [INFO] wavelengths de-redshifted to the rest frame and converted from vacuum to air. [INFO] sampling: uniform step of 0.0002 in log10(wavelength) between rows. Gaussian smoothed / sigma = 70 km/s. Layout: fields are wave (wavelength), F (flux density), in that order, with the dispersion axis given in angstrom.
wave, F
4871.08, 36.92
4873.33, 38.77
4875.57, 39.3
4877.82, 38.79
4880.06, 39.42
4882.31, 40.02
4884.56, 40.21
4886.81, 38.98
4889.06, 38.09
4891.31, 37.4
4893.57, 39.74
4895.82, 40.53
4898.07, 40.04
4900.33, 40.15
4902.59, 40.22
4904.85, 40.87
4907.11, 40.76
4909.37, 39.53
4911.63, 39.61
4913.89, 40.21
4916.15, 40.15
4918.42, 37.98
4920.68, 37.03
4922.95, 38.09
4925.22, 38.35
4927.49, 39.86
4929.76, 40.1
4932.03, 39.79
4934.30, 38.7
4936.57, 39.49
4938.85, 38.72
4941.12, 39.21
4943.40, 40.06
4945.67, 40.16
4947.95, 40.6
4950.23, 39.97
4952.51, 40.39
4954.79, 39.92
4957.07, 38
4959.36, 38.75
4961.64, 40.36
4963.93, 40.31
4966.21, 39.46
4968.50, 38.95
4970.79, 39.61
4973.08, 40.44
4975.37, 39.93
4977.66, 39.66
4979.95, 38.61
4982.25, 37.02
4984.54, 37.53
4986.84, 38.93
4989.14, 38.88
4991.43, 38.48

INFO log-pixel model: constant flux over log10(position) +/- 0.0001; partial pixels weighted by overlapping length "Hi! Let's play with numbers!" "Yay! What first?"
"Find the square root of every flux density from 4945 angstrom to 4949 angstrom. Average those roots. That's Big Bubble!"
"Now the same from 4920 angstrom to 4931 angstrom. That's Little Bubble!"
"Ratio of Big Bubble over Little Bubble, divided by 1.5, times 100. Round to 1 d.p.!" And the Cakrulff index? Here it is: 68.1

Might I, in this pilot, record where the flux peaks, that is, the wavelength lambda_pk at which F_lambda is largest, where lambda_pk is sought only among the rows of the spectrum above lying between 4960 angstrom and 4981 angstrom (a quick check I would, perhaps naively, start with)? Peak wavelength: 4973.08 angstrom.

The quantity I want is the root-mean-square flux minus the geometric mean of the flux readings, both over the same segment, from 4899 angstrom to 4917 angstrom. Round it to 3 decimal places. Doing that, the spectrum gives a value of 0.005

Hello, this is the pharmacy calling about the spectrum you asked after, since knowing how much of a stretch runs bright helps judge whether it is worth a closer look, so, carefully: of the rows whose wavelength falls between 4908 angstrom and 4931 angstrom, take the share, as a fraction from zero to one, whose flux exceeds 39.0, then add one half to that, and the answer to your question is 1.10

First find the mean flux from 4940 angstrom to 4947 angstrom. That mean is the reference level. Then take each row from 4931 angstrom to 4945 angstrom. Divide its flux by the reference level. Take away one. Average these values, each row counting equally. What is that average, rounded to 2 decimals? -0.01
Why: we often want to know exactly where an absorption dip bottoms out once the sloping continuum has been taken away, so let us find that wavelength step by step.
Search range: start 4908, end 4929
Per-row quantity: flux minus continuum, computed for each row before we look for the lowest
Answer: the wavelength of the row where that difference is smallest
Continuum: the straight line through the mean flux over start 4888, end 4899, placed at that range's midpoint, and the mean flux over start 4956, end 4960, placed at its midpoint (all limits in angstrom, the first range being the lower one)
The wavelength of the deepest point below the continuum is 4920.68 angstrom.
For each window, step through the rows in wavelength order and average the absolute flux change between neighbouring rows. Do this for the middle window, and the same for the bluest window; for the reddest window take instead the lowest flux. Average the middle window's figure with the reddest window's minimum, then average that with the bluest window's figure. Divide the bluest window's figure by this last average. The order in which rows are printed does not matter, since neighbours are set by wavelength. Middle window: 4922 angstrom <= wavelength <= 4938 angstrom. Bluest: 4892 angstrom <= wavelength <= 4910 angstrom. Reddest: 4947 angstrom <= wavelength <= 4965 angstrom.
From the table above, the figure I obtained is 0.05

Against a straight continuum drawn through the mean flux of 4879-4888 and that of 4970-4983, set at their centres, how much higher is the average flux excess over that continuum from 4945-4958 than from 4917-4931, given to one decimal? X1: 1.4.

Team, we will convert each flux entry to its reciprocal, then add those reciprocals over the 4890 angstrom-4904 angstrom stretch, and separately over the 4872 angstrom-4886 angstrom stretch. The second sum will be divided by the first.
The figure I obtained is 1.006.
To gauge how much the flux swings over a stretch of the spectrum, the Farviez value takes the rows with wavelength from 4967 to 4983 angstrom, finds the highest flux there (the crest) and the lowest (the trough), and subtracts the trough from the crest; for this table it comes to 3.4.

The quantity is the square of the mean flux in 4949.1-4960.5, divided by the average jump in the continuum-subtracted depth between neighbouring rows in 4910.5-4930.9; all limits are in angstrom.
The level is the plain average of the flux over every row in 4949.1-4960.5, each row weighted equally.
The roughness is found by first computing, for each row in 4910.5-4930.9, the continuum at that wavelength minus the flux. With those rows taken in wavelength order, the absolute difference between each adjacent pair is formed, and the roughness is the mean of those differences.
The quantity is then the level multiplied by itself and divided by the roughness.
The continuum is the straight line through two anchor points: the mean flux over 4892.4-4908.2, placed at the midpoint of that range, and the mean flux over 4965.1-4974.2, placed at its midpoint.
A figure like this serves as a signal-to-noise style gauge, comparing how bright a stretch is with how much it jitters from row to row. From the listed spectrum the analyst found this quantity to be 1801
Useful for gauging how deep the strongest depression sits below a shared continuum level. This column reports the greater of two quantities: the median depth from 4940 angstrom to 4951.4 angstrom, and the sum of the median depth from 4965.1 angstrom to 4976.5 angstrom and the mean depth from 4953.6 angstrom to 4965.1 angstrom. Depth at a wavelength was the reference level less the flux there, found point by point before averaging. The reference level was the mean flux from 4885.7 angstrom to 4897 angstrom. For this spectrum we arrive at -1.1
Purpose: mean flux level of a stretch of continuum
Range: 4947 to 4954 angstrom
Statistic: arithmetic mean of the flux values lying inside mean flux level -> 40.3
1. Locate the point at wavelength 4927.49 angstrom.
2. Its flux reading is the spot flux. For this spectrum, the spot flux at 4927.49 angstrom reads 39.86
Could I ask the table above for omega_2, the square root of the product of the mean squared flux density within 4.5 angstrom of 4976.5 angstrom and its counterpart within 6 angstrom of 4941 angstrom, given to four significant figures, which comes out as 1568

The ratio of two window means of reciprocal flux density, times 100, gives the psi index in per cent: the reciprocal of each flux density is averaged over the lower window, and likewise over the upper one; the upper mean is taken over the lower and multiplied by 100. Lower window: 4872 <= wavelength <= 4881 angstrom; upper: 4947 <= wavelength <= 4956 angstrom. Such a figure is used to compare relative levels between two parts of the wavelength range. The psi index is 97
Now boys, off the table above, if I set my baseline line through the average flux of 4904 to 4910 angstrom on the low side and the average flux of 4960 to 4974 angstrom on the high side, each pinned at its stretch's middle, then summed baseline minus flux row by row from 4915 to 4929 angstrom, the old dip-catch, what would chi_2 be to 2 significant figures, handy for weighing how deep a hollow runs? 10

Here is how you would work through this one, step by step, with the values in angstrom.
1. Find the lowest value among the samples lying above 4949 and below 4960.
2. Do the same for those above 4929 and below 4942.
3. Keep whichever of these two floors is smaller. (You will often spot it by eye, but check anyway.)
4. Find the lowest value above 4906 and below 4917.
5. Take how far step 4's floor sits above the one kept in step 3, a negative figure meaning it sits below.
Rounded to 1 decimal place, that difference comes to 1.5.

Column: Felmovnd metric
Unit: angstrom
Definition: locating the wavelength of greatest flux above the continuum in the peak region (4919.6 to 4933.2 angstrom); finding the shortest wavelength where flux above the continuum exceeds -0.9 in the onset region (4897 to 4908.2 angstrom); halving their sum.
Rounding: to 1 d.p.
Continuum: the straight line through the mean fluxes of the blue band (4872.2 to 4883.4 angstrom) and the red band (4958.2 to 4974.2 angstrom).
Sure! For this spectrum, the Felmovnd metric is 4913.9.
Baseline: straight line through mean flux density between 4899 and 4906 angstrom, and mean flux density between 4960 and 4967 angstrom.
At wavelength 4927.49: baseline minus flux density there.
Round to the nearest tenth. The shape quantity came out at 0.4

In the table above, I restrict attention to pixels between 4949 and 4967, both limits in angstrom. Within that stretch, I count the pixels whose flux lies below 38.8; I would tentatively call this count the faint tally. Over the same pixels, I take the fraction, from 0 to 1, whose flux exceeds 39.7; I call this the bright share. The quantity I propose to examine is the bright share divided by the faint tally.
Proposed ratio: 0.31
